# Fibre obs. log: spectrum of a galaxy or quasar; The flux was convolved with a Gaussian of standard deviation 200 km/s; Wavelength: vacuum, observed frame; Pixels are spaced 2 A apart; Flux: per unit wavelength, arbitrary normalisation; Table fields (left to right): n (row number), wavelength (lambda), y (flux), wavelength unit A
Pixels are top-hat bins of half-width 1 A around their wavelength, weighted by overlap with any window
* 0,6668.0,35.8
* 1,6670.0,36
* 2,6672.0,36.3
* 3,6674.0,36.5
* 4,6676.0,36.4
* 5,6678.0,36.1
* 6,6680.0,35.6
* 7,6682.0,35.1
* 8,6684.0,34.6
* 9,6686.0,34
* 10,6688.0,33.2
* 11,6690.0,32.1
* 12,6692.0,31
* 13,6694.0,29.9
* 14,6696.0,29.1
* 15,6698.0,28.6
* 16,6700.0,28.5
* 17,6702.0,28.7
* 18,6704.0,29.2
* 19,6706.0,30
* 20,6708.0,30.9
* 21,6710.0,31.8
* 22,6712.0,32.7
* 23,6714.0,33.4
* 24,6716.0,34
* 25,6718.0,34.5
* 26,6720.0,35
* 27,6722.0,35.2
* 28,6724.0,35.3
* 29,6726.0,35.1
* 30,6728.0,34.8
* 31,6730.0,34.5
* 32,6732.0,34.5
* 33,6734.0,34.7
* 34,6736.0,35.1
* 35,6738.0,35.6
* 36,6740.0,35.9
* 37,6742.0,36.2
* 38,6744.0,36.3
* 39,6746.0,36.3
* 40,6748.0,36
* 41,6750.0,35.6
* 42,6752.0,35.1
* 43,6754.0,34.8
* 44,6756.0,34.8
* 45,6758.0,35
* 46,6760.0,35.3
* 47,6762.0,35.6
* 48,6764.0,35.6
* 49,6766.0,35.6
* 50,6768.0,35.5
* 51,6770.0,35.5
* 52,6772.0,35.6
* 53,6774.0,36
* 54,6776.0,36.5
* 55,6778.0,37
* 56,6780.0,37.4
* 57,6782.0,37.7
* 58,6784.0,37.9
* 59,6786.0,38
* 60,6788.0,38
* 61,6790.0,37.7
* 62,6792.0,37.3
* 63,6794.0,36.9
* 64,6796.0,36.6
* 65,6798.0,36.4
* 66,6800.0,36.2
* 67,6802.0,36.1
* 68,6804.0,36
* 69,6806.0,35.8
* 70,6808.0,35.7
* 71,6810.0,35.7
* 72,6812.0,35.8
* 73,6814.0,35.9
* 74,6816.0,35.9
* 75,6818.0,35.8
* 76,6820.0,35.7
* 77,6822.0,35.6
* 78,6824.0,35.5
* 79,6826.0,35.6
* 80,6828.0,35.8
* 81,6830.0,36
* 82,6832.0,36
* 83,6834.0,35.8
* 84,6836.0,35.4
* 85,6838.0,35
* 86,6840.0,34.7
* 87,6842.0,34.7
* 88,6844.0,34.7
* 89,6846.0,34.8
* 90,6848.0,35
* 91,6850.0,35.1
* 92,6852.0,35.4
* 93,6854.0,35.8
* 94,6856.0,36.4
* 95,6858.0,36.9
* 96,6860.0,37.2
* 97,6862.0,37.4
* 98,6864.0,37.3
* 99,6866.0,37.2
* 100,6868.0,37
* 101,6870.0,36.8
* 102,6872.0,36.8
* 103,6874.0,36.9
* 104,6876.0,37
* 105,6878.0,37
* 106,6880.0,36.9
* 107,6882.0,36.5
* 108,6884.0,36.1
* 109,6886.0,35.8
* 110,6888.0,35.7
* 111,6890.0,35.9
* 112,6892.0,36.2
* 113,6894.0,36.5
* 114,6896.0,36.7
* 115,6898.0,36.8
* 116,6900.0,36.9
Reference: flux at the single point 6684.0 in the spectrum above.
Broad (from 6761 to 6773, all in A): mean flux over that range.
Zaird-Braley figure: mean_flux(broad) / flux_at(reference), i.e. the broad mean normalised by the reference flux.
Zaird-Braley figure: 1.03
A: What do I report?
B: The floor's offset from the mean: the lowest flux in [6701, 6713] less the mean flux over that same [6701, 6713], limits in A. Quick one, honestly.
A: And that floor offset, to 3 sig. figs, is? -1.85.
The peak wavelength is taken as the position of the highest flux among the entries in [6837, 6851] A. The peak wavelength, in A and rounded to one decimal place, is 6850.0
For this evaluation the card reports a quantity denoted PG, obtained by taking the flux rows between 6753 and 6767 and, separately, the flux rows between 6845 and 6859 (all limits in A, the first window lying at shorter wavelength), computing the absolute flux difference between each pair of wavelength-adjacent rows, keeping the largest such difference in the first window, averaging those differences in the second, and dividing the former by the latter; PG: 1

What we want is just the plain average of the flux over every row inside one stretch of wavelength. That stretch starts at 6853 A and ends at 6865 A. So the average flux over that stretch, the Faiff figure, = 36.8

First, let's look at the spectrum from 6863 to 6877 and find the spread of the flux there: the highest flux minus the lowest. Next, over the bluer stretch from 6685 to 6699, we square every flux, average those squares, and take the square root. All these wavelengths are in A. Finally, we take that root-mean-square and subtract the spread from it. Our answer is 30.7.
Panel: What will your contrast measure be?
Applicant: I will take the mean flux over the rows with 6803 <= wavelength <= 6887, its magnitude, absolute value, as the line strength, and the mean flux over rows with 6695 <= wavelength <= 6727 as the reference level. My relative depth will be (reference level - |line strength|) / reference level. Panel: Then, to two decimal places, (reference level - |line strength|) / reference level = -0.13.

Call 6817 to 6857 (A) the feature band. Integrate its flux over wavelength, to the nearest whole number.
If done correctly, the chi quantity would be 1418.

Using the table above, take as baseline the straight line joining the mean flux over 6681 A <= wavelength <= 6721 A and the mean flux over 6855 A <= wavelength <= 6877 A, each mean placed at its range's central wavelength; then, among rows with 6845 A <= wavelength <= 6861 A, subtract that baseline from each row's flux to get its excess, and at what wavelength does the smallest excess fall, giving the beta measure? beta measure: 6846.0 A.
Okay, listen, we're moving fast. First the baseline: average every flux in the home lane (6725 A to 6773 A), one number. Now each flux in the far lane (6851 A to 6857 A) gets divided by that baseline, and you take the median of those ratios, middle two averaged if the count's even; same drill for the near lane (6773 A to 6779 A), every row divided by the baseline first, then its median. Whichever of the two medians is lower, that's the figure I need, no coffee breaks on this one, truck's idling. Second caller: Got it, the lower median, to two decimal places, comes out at 1.01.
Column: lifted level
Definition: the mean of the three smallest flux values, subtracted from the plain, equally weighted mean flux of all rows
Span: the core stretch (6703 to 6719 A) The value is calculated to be 2.0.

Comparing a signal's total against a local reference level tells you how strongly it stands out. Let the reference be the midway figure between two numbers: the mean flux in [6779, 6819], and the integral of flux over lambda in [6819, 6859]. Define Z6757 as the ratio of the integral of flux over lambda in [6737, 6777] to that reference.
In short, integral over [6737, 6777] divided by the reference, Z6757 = 1.96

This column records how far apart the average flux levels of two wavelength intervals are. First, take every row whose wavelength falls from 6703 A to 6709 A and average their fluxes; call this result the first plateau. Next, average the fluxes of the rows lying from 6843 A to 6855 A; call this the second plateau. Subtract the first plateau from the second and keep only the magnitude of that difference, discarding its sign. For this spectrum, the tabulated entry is 5.1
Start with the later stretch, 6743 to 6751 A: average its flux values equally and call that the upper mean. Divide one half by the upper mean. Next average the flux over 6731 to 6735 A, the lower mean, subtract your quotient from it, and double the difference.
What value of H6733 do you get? 69.2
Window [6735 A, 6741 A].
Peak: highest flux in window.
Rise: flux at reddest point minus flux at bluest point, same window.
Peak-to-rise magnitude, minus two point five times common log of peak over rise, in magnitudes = -4.1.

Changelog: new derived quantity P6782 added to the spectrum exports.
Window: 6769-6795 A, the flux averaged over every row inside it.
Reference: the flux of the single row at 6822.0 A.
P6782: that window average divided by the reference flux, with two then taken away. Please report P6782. -0.96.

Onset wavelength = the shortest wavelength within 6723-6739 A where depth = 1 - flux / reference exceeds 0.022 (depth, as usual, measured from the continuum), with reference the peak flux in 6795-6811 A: 6724.0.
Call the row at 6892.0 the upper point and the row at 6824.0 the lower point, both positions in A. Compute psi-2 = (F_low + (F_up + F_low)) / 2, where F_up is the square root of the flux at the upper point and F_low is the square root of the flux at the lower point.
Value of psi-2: 8.97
